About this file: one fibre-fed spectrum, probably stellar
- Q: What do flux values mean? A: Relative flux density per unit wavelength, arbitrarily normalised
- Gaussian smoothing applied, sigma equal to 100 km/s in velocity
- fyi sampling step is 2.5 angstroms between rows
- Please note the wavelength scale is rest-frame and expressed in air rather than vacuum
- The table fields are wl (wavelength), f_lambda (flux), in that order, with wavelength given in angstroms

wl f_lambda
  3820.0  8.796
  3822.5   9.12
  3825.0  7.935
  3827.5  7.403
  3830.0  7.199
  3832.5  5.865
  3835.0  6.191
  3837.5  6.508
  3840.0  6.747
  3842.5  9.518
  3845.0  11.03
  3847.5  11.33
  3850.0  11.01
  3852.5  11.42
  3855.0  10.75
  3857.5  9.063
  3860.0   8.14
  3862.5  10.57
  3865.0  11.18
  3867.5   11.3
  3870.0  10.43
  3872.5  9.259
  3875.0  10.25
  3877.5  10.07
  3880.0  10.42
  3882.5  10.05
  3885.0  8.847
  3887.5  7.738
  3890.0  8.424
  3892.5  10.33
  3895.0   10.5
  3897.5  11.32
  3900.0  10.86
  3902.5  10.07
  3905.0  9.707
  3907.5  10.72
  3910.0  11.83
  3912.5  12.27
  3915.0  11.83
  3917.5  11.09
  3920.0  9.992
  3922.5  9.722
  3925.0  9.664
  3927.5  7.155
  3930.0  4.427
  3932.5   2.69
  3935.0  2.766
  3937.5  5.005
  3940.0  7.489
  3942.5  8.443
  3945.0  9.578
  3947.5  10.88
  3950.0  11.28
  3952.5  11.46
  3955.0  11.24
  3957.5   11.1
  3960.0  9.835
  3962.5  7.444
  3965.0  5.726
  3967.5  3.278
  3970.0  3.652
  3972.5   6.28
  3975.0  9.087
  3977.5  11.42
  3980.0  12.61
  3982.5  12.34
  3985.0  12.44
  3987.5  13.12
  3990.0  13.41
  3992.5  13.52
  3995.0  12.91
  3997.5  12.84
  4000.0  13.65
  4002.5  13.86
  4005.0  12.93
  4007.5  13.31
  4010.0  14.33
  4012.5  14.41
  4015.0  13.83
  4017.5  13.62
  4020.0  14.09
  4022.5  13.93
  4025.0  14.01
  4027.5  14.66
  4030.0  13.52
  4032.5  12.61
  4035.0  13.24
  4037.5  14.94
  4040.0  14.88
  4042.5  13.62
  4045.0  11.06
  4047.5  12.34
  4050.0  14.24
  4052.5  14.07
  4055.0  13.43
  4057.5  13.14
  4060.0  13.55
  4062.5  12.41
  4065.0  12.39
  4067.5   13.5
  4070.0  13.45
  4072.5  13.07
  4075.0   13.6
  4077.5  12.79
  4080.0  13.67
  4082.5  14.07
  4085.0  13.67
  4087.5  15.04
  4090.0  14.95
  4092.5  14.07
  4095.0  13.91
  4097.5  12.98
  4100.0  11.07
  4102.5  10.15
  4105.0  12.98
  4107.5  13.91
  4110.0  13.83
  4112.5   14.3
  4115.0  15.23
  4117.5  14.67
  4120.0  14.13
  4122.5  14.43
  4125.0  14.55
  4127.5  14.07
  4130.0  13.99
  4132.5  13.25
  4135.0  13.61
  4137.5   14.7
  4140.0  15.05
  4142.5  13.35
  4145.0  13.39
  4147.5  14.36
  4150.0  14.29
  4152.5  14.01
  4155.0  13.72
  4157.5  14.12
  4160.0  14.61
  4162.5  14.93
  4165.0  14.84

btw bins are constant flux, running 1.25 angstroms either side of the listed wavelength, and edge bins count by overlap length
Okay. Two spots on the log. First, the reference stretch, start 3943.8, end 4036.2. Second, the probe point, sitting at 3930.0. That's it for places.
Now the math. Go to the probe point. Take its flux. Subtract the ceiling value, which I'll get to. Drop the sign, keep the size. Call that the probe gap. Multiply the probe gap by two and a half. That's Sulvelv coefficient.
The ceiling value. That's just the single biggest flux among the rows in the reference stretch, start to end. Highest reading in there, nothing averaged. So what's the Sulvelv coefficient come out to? 26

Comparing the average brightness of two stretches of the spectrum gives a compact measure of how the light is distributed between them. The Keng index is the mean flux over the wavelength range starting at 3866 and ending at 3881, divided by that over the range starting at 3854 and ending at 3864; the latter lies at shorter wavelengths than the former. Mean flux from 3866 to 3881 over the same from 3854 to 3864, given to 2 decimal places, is 1.07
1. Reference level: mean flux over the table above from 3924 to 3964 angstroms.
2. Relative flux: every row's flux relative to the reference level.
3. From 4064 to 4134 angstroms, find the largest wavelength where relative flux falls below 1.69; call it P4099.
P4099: 4132.5 angstroms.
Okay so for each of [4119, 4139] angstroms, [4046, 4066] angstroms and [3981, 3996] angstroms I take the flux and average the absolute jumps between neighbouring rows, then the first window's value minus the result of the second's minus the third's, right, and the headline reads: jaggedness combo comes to 0.16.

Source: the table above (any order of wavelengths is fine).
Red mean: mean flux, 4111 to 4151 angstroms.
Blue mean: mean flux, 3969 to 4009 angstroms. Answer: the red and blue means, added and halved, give 13.0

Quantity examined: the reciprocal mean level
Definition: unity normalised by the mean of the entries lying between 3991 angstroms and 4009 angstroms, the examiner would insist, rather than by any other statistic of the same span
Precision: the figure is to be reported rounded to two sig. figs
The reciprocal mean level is 0.075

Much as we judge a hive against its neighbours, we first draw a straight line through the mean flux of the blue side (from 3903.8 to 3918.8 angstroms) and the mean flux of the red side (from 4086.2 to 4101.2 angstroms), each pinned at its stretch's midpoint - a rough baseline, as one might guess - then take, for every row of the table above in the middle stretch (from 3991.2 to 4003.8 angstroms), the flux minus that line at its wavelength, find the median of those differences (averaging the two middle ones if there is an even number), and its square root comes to 1.09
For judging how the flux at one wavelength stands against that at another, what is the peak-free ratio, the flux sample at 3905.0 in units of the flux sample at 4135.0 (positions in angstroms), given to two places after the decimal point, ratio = 0.71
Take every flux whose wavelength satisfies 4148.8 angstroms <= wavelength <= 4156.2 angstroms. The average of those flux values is 14.0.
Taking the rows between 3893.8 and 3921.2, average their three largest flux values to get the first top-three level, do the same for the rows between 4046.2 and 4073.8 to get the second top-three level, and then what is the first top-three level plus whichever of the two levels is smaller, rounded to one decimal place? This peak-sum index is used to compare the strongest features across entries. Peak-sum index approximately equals 24.0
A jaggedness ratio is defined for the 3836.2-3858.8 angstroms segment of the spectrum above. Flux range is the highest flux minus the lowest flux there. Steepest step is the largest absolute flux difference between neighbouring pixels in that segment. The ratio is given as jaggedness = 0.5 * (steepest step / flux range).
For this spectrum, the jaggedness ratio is 0.28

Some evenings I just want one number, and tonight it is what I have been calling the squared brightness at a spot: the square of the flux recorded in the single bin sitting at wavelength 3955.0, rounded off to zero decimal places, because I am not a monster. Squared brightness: 126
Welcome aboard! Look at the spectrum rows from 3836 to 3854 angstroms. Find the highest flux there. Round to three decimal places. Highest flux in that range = 11.420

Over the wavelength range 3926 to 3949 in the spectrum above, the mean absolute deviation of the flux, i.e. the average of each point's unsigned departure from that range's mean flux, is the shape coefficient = 2.5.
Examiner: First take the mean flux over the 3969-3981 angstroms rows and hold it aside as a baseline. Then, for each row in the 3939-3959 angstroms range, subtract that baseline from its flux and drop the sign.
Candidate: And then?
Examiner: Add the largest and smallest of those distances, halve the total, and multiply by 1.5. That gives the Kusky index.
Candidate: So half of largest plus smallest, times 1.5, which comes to 2.3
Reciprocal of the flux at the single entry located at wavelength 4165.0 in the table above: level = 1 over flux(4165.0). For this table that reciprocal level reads 0.067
